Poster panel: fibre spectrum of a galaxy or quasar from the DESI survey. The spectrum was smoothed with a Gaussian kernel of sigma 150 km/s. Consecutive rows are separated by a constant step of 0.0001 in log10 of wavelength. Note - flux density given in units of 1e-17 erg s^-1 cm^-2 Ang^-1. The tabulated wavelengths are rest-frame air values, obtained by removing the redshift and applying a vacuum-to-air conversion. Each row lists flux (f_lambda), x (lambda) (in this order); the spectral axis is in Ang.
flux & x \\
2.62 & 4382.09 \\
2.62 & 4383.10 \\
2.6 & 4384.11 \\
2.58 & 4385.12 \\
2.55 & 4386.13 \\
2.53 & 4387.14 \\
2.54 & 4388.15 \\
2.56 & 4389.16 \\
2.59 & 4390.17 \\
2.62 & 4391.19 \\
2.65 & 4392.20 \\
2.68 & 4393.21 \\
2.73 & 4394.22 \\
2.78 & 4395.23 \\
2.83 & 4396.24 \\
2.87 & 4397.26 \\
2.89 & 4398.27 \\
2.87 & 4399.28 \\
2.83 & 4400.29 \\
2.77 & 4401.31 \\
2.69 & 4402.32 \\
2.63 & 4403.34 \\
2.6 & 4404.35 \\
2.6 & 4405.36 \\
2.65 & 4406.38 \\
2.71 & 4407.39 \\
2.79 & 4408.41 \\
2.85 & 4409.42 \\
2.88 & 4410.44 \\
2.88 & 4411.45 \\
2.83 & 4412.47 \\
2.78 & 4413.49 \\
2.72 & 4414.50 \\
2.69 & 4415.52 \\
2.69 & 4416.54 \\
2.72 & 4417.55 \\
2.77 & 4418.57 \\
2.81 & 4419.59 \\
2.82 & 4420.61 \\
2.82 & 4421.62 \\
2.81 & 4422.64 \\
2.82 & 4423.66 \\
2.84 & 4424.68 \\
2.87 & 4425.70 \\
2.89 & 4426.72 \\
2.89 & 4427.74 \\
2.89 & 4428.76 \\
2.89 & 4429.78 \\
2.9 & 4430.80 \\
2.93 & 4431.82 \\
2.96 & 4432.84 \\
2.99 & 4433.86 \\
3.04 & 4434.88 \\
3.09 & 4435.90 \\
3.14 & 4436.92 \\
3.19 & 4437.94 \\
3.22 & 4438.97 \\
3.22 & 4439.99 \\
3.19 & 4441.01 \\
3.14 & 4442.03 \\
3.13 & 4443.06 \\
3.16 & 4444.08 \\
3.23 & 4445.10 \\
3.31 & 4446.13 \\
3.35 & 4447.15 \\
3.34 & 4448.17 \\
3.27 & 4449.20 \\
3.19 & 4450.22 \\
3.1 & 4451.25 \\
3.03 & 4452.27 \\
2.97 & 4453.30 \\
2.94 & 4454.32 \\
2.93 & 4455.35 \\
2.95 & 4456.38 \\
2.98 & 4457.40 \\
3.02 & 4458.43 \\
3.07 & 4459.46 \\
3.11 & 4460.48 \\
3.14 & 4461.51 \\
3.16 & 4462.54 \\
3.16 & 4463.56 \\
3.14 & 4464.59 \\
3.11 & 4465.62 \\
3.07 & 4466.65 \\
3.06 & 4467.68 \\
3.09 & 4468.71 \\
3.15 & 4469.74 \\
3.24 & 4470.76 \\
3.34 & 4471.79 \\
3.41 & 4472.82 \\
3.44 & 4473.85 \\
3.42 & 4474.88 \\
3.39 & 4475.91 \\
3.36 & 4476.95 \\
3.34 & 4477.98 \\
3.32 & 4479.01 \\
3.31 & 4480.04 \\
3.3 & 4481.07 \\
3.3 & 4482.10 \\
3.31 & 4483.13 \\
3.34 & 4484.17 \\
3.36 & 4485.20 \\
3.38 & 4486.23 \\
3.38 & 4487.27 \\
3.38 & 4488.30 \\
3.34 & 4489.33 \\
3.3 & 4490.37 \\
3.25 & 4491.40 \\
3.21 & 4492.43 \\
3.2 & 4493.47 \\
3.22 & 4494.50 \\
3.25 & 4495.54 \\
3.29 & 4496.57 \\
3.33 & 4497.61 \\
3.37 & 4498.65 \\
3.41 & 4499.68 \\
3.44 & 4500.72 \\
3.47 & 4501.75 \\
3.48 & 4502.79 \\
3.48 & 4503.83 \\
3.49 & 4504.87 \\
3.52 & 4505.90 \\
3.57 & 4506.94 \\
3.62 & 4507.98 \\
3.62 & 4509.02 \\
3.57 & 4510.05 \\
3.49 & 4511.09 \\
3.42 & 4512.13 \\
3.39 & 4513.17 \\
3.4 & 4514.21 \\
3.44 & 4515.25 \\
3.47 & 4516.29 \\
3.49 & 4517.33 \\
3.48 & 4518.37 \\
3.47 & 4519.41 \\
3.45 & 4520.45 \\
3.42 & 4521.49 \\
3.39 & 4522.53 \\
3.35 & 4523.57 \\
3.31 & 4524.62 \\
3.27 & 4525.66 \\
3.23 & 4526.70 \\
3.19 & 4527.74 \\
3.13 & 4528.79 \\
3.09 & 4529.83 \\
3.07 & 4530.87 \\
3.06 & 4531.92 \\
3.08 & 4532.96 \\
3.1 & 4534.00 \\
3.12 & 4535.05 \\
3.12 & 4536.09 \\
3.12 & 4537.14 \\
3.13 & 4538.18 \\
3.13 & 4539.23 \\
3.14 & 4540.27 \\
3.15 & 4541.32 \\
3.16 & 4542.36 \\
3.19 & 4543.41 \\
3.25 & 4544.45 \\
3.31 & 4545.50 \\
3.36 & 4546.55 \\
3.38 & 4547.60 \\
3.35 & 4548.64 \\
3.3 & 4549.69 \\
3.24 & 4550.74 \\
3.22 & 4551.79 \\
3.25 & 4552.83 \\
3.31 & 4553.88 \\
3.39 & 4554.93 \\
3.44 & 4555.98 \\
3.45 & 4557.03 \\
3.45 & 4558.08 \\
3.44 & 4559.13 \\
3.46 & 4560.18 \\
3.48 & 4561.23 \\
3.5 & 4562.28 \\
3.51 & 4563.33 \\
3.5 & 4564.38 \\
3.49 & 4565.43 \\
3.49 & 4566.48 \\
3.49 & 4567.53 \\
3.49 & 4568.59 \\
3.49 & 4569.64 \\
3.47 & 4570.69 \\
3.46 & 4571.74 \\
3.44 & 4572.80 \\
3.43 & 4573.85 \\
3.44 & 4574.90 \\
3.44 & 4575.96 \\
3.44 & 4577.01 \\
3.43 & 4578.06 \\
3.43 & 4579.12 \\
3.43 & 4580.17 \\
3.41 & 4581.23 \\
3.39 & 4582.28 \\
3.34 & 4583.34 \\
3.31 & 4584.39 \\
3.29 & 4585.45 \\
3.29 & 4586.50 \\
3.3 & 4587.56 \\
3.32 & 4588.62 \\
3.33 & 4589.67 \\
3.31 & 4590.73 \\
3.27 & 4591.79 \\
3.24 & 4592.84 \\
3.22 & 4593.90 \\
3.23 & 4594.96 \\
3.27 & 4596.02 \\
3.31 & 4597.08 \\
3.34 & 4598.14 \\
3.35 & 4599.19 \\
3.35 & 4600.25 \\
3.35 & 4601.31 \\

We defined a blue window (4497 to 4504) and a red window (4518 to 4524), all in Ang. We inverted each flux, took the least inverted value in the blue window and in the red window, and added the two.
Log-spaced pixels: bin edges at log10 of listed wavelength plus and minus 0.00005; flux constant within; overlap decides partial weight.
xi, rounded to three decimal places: 0.575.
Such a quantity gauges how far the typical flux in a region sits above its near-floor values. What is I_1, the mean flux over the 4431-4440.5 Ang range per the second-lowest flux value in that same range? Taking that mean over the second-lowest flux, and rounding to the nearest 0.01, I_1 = 1.04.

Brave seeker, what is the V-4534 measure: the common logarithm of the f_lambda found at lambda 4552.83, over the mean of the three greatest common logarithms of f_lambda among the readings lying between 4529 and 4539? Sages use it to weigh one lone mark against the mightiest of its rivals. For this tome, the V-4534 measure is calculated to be 1.03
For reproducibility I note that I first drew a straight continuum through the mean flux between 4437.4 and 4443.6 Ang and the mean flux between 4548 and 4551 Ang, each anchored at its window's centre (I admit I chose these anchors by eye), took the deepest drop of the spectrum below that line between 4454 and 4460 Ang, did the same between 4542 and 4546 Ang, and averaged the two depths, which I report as 0.20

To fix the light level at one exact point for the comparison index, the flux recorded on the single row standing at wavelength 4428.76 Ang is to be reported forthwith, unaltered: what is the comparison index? 2.89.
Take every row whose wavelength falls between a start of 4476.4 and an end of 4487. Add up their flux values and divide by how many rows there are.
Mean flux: 3.3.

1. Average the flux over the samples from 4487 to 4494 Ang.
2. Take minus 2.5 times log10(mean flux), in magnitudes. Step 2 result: -1.29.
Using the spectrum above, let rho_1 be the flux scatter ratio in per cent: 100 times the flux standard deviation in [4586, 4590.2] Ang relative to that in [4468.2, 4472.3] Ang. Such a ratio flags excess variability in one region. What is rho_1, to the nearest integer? 17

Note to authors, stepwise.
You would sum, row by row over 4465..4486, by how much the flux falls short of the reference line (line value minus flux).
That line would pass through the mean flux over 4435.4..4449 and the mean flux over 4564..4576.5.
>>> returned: 0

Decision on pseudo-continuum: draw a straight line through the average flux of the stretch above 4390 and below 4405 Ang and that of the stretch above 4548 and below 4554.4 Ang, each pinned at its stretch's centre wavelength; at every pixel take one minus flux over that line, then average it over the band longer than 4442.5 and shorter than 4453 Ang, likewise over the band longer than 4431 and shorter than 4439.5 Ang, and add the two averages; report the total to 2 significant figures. -0.17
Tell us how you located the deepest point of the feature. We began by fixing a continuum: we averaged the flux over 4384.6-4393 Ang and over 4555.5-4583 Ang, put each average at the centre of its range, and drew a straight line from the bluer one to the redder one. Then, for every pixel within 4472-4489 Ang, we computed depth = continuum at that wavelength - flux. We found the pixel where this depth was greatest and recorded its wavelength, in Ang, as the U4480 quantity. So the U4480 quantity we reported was 4482.10 Ang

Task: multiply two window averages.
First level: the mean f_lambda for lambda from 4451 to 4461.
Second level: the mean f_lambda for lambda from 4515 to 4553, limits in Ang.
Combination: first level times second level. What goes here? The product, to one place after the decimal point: 9.8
